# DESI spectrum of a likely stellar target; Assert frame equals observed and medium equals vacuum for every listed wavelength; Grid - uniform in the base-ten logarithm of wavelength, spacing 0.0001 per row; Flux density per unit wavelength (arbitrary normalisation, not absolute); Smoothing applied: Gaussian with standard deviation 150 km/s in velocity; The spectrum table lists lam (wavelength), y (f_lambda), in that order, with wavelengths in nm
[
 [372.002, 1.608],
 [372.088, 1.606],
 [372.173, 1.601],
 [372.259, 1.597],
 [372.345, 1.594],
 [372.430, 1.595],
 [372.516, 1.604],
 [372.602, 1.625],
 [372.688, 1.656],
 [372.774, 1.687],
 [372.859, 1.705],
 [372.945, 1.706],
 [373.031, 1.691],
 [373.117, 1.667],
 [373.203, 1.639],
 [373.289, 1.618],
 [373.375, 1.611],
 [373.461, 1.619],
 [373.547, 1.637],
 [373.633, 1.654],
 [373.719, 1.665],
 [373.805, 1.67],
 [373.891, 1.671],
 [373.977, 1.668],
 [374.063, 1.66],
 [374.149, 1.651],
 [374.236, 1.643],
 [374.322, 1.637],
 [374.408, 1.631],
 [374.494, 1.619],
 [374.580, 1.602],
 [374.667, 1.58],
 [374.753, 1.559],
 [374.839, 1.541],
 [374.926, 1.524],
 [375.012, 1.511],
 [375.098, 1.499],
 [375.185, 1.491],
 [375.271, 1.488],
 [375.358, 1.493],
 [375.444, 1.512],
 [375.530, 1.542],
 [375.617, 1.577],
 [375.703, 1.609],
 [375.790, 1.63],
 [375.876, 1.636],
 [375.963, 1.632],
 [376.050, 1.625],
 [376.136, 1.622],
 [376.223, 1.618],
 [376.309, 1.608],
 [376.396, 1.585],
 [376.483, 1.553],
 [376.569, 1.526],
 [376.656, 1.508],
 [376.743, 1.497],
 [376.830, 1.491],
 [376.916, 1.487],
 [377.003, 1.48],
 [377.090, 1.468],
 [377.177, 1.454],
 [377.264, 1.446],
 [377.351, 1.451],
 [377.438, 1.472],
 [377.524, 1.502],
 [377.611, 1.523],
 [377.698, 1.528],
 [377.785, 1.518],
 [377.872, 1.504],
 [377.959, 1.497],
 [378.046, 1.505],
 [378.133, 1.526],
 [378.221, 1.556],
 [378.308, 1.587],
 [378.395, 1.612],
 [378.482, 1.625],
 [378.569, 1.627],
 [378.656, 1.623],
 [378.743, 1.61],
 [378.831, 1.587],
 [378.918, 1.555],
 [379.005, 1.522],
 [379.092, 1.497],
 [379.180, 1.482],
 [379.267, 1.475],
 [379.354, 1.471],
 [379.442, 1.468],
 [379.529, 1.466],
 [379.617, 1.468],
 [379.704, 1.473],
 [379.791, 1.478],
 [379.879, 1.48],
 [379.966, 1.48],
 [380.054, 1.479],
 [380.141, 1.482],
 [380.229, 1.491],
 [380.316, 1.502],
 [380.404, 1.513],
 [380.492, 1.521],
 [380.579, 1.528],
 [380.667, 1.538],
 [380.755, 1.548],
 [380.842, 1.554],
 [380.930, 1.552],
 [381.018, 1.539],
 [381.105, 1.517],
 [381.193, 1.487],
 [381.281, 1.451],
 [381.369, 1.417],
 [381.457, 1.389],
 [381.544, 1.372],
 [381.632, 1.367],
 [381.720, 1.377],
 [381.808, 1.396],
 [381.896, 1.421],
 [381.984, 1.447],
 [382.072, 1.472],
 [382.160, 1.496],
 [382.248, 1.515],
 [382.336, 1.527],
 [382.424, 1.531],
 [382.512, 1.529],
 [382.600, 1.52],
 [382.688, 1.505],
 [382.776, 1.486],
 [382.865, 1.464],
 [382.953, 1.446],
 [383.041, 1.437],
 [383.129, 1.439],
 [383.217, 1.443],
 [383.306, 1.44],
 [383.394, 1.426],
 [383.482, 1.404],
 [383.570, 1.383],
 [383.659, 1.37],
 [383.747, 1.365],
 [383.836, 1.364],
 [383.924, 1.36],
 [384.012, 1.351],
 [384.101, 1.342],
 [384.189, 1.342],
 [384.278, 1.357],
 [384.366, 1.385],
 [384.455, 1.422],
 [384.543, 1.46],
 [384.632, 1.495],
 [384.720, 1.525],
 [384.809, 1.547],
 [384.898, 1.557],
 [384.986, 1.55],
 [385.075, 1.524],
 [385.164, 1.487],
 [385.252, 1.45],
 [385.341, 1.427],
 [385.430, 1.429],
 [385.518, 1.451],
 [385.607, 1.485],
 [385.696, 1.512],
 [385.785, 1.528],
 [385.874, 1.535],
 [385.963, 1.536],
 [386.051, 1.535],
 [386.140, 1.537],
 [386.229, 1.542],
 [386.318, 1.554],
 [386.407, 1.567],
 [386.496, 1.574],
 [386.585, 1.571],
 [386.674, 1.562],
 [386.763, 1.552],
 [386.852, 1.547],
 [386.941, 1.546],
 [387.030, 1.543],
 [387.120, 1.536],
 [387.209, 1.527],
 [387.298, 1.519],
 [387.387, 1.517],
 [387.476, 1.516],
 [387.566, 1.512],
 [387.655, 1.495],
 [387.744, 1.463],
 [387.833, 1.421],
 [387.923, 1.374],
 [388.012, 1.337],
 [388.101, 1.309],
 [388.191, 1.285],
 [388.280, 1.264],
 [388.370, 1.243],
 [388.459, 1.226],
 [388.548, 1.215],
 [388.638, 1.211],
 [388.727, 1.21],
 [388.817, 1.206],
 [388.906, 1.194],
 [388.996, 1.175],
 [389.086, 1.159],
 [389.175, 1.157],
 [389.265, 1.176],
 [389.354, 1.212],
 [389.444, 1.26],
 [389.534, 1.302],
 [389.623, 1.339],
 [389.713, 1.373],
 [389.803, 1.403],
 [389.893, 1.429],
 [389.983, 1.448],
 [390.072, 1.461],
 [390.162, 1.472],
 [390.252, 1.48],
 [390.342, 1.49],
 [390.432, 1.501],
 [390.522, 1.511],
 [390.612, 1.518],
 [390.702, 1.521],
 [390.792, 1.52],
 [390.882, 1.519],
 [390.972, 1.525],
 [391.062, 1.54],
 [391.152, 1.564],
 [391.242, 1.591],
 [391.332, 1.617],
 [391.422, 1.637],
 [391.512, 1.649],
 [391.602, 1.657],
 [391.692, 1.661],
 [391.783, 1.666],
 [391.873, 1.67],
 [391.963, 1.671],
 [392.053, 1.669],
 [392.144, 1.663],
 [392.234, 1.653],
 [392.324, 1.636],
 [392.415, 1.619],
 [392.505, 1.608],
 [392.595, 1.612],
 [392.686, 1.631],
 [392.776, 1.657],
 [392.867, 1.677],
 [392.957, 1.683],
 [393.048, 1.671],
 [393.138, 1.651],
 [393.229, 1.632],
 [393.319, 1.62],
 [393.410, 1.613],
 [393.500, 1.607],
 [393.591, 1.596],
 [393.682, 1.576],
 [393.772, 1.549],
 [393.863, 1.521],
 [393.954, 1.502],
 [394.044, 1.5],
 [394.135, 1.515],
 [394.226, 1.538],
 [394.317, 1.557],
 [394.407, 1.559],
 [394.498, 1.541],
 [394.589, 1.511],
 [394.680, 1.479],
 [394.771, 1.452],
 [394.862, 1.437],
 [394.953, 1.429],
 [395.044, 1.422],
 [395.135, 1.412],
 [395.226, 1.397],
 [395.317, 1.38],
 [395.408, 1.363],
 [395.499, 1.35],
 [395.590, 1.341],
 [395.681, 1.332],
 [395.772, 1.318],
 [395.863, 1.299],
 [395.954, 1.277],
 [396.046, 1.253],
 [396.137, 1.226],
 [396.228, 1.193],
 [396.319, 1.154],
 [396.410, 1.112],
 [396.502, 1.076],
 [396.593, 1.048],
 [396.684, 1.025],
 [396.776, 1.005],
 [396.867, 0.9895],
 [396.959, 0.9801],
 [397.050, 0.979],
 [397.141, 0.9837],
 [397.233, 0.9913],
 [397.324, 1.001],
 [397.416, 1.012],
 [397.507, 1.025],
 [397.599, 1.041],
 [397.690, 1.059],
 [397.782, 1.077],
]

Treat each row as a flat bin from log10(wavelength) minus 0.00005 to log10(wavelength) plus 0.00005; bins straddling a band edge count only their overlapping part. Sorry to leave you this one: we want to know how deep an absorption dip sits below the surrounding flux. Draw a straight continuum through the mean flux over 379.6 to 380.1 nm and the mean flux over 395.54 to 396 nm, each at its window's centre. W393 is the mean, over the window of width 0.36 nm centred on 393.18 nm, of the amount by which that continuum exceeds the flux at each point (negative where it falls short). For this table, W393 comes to -0.30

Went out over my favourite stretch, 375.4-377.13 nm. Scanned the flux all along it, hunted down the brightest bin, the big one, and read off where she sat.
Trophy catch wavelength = 375.876 nm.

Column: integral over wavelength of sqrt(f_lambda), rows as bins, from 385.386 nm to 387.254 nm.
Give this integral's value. 2.312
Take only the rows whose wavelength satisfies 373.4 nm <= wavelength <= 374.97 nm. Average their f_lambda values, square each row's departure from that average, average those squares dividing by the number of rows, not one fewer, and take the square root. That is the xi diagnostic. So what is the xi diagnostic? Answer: 0.044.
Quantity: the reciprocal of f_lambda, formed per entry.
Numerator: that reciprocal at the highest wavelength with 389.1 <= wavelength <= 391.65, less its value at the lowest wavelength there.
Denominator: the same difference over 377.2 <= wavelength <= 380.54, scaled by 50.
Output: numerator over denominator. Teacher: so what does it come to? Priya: 0.153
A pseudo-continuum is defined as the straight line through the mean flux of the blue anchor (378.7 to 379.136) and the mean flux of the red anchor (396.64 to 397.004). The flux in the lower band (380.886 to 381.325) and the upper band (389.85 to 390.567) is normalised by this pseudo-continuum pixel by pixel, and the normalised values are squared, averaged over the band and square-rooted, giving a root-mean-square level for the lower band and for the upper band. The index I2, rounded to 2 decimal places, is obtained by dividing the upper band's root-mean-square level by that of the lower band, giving 1.21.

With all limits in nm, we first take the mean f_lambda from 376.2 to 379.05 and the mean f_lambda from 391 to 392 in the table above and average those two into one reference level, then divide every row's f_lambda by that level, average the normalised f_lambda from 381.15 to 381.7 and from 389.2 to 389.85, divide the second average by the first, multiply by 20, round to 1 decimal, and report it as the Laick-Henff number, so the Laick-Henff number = 18.3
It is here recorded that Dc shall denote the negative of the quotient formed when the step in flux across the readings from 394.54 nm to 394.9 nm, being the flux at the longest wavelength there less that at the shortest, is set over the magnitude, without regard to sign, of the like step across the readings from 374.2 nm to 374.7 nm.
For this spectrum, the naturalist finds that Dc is 1.2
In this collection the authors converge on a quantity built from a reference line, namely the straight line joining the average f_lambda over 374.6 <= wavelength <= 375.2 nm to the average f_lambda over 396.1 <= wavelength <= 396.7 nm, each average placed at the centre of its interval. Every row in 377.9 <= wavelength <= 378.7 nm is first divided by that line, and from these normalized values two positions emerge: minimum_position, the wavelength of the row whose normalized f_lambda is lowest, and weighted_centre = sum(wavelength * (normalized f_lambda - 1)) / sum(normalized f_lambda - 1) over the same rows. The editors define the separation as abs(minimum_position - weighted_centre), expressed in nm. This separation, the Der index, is 0.46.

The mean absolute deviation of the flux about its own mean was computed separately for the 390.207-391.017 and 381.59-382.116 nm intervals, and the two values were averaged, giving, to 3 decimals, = 0.023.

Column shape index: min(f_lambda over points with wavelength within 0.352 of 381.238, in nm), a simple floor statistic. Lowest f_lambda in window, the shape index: 1.372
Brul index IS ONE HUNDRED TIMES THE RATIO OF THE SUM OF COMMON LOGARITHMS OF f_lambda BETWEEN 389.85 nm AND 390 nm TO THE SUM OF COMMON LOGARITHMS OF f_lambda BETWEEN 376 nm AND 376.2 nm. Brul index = 75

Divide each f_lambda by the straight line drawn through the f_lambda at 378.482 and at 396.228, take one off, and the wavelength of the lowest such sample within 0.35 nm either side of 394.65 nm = 394.953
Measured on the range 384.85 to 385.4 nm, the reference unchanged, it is 385.341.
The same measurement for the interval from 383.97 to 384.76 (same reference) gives 384.101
